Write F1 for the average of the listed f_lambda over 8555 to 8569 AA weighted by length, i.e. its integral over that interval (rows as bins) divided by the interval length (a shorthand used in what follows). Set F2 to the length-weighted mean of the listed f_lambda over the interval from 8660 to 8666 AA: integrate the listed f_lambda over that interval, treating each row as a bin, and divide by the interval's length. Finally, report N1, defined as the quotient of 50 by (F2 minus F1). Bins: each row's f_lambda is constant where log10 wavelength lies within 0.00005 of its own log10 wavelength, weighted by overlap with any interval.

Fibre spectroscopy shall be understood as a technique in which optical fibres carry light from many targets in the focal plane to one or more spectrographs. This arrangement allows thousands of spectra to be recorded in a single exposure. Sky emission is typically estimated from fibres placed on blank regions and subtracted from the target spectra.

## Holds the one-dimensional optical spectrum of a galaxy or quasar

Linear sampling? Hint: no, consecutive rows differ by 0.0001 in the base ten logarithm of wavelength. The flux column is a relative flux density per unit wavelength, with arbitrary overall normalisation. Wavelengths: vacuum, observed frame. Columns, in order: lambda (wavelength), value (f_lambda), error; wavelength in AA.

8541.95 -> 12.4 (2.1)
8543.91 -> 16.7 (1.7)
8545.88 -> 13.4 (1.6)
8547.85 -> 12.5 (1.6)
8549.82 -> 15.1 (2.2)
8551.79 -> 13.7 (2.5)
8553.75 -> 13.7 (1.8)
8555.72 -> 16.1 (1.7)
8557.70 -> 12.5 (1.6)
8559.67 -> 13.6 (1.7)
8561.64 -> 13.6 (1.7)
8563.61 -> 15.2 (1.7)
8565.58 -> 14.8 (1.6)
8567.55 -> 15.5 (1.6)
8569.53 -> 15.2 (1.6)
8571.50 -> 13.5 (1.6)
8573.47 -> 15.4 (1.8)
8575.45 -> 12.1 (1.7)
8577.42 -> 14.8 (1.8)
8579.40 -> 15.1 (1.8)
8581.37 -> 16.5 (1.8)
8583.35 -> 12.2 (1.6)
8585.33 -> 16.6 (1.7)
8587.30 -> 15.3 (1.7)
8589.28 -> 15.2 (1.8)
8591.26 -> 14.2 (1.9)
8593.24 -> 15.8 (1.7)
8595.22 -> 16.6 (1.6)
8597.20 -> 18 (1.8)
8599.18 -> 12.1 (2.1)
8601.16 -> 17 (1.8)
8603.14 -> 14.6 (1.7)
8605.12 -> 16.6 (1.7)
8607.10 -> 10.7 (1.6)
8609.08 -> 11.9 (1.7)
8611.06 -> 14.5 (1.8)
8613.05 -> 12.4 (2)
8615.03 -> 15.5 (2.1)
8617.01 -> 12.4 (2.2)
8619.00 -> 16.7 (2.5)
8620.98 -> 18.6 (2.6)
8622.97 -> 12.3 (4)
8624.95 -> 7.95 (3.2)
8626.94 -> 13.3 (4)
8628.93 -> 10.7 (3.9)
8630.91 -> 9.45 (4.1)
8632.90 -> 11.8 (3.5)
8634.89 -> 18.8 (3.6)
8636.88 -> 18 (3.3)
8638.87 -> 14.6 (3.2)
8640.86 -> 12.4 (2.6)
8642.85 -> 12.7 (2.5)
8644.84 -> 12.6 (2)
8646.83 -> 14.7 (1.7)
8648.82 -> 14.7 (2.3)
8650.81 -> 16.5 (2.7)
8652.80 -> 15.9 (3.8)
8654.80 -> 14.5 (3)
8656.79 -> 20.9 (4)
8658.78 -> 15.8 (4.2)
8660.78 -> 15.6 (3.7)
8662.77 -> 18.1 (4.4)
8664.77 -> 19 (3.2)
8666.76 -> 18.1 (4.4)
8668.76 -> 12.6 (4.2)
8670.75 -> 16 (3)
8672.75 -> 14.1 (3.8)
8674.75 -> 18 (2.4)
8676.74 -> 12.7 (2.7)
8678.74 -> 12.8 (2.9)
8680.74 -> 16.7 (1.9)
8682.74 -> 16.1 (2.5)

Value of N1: 16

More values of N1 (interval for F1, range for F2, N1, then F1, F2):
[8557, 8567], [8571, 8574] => 120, 14.1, 14.5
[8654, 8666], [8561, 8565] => -17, 17.4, 14.5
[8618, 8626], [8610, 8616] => 224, 13.9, 14.1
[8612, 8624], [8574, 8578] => -46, 14.6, 13.5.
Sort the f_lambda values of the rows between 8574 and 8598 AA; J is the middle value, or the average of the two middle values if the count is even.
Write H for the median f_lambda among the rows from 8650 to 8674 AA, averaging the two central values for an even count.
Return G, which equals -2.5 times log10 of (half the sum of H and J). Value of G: -2.98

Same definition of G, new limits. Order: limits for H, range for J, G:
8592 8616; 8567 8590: -2.95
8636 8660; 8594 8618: -2.91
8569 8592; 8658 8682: -2.98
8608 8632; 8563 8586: -2.85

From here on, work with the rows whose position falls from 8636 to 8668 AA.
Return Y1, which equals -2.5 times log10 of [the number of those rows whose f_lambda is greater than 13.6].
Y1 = -2.8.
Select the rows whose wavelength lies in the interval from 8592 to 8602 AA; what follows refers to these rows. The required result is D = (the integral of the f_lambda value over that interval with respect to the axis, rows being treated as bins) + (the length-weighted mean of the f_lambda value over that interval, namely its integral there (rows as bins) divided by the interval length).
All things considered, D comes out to 174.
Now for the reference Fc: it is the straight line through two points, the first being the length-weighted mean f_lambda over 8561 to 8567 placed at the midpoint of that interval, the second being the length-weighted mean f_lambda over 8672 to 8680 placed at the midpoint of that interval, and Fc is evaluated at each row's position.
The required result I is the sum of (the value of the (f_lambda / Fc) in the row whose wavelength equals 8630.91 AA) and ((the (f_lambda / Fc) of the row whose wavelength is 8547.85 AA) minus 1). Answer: 0.50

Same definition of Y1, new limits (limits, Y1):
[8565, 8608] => -3.1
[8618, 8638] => -1.5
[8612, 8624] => -1.2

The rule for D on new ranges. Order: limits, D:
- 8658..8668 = 190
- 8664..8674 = 175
